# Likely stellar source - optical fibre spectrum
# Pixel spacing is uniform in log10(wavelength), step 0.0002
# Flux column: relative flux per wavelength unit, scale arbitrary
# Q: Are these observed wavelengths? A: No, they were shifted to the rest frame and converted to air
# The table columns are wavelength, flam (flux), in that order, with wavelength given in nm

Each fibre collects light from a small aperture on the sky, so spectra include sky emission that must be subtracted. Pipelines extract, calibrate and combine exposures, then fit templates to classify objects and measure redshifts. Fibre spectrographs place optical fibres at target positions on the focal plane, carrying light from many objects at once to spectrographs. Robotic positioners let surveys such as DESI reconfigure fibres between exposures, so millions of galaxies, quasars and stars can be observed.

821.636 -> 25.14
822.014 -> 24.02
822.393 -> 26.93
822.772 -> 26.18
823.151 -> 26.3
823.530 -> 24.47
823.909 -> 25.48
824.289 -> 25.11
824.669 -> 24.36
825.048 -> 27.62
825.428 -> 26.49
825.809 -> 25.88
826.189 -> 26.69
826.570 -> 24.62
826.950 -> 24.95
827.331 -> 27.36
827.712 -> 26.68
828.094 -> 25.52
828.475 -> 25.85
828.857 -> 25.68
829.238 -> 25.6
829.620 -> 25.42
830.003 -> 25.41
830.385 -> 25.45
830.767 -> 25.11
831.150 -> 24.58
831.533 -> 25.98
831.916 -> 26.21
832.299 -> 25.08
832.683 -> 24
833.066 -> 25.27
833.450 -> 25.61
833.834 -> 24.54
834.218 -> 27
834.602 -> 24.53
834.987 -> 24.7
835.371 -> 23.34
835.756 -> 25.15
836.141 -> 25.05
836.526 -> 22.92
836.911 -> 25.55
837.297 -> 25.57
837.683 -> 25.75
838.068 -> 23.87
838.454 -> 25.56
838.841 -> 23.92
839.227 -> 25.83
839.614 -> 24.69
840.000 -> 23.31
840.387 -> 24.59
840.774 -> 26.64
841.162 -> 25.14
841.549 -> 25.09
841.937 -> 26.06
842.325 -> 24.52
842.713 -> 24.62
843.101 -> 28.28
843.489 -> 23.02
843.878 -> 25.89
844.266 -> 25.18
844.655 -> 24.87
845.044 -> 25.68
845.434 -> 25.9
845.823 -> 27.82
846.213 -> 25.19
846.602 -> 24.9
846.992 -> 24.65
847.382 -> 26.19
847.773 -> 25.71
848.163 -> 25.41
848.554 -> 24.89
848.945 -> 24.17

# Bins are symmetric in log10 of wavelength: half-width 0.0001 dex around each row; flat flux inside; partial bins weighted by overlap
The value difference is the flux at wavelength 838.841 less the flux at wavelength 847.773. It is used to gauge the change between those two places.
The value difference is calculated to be -1.8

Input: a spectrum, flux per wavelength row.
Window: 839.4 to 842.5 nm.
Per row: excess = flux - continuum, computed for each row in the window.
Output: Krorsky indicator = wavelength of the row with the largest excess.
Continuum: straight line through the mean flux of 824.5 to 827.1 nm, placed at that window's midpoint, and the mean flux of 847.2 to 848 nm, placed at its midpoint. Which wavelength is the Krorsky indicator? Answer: 840.774 nm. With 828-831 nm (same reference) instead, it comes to 828.475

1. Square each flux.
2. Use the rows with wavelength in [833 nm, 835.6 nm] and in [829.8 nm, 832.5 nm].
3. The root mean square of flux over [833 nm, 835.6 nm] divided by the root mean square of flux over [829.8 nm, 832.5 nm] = 0.98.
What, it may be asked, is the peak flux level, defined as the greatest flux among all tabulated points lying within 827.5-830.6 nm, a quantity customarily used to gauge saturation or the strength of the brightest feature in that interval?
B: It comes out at 26.68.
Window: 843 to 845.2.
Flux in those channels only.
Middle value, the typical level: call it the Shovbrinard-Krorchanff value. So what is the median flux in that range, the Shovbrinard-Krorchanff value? 25.4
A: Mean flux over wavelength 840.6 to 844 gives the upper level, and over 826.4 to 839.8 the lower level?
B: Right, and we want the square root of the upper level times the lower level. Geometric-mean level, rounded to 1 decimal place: 25.3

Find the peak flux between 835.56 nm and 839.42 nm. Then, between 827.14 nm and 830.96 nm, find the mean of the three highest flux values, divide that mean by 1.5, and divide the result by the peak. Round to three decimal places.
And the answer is 0.687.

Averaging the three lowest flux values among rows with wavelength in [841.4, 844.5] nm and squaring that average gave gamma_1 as 579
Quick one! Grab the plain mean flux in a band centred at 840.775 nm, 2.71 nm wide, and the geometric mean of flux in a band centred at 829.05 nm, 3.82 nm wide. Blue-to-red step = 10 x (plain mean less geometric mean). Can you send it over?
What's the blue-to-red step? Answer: -7.3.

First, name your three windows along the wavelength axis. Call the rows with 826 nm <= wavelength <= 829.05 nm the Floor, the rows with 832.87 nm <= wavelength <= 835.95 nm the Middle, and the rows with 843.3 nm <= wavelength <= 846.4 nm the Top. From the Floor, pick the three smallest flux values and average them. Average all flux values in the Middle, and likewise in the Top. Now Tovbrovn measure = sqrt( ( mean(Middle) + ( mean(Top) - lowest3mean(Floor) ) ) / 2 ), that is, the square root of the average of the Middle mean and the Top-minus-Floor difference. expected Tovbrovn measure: 3.57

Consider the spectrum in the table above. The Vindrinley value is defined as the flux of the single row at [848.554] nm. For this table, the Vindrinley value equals 24.89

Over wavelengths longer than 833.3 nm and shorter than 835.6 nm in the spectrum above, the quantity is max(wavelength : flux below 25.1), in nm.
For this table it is 835.371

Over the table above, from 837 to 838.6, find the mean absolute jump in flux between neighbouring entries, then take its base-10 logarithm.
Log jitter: 0.10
